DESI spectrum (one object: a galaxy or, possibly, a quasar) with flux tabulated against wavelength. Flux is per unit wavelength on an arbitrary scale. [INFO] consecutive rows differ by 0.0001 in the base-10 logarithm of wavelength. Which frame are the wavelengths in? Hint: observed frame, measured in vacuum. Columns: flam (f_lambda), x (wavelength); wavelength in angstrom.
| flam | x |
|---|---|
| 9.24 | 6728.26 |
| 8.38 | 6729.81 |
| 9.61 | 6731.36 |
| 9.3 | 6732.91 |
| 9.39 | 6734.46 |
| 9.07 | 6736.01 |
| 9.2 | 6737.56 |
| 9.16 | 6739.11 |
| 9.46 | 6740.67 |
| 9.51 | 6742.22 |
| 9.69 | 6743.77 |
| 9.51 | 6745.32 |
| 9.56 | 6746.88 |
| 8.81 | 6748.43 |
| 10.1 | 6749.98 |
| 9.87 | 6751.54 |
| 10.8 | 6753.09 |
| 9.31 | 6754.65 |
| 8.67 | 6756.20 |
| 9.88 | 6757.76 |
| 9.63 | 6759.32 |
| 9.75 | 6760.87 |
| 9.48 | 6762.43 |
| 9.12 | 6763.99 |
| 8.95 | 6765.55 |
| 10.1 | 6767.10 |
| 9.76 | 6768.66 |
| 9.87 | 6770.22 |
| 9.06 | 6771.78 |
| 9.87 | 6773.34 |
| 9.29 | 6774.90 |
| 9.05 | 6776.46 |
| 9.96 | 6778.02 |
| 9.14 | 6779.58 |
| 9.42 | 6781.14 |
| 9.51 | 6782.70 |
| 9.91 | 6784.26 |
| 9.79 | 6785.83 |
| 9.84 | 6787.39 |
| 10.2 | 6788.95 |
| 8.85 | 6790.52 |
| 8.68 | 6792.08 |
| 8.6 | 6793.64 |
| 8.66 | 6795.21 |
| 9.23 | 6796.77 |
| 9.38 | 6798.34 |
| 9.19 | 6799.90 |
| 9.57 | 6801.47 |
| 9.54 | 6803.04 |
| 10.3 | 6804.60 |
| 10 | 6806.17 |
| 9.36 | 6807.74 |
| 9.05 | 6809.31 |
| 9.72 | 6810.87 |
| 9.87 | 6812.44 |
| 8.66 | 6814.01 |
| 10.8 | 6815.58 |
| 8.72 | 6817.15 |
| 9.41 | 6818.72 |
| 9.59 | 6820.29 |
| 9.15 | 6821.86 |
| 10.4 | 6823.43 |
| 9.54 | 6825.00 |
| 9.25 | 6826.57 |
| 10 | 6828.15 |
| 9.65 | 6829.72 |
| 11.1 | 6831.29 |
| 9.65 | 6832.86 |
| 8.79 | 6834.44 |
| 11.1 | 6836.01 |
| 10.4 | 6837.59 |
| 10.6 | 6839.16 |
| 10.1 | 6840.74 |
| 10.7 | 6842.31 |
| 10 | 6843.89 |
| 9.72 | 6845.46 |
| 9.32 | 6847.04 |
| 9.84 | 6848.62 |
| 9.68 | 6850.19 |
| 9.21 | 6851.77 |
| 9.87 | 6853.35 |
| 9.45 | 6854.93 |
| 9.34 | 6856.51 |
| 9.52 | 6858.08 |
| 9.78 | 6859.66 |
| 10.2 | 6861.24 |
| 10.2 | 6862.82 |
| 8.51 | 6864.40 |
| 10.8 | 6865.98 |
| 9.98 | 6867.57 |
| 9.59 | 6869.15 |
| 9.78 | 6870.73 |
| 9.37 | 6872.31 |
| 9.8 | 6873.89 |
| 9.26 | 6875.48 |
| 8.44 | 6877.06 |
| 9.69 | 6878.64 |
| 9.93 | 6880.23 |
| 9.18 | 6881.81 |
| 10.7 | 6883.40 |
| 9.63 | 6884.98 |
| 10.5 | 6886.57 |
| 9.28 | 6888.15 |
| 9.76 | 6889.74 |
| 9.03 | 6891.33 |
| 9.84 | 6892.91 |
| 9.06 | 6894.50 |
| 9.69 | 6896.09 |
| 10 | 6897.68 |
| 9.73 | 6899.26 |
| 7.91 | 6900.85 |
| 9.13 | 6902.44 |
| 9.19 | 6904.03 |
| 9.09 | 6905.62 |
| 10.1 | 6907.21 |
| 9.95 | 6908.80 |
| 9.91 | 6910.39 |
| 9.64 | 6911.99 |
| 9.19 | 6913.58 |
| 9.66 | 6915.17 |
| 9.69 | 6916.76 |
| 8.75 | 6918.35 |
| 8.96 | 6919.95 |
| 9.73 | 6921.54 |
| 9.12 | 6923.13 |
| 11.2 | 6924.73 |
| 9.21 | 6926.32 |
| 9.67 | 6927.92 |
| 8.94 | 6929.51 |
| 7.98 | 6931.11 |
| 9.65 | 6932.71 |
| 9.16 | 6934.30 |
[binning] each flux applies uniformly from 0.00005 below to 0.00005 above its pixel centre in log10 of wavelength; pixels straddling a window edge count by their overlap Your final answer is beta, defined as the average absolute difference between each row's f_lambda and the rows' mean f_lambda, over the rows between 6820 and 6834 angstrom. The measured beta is 0.457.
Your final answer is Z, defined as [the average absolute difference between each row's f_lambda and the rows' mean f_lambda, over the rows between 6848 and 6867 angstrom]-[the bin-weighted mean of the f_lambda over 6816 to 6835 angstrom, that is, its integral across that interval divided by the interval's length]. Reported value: -9.22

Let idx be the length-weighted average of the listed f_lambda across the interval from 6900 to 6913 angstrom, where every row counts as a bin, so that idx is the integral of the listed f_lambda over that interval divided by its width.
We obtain 9.36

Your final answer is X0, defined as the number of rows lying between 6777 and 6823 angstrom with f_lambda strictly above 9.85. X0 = 7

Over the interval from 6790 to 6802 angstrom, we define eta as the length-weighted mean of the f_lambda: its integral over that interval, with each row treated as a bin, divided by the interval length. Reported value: 9.02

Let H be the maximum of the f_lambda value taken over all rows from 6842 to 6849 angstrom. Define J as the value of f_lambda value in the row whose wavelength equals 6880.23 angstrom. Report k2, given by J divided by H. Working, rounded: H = 10.7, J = 9.93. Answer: 0.93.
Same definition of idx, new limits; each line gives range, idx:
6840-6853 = 9.82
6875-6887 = 9.65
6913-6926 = 9.54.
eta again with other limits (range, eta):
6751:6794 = 9.52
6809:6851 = 9.82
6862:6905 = 9.55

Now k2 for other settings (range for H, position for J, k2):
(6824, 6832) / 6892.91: 0.89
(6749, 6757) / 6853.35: 0.91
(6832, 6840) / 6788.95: 0.92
